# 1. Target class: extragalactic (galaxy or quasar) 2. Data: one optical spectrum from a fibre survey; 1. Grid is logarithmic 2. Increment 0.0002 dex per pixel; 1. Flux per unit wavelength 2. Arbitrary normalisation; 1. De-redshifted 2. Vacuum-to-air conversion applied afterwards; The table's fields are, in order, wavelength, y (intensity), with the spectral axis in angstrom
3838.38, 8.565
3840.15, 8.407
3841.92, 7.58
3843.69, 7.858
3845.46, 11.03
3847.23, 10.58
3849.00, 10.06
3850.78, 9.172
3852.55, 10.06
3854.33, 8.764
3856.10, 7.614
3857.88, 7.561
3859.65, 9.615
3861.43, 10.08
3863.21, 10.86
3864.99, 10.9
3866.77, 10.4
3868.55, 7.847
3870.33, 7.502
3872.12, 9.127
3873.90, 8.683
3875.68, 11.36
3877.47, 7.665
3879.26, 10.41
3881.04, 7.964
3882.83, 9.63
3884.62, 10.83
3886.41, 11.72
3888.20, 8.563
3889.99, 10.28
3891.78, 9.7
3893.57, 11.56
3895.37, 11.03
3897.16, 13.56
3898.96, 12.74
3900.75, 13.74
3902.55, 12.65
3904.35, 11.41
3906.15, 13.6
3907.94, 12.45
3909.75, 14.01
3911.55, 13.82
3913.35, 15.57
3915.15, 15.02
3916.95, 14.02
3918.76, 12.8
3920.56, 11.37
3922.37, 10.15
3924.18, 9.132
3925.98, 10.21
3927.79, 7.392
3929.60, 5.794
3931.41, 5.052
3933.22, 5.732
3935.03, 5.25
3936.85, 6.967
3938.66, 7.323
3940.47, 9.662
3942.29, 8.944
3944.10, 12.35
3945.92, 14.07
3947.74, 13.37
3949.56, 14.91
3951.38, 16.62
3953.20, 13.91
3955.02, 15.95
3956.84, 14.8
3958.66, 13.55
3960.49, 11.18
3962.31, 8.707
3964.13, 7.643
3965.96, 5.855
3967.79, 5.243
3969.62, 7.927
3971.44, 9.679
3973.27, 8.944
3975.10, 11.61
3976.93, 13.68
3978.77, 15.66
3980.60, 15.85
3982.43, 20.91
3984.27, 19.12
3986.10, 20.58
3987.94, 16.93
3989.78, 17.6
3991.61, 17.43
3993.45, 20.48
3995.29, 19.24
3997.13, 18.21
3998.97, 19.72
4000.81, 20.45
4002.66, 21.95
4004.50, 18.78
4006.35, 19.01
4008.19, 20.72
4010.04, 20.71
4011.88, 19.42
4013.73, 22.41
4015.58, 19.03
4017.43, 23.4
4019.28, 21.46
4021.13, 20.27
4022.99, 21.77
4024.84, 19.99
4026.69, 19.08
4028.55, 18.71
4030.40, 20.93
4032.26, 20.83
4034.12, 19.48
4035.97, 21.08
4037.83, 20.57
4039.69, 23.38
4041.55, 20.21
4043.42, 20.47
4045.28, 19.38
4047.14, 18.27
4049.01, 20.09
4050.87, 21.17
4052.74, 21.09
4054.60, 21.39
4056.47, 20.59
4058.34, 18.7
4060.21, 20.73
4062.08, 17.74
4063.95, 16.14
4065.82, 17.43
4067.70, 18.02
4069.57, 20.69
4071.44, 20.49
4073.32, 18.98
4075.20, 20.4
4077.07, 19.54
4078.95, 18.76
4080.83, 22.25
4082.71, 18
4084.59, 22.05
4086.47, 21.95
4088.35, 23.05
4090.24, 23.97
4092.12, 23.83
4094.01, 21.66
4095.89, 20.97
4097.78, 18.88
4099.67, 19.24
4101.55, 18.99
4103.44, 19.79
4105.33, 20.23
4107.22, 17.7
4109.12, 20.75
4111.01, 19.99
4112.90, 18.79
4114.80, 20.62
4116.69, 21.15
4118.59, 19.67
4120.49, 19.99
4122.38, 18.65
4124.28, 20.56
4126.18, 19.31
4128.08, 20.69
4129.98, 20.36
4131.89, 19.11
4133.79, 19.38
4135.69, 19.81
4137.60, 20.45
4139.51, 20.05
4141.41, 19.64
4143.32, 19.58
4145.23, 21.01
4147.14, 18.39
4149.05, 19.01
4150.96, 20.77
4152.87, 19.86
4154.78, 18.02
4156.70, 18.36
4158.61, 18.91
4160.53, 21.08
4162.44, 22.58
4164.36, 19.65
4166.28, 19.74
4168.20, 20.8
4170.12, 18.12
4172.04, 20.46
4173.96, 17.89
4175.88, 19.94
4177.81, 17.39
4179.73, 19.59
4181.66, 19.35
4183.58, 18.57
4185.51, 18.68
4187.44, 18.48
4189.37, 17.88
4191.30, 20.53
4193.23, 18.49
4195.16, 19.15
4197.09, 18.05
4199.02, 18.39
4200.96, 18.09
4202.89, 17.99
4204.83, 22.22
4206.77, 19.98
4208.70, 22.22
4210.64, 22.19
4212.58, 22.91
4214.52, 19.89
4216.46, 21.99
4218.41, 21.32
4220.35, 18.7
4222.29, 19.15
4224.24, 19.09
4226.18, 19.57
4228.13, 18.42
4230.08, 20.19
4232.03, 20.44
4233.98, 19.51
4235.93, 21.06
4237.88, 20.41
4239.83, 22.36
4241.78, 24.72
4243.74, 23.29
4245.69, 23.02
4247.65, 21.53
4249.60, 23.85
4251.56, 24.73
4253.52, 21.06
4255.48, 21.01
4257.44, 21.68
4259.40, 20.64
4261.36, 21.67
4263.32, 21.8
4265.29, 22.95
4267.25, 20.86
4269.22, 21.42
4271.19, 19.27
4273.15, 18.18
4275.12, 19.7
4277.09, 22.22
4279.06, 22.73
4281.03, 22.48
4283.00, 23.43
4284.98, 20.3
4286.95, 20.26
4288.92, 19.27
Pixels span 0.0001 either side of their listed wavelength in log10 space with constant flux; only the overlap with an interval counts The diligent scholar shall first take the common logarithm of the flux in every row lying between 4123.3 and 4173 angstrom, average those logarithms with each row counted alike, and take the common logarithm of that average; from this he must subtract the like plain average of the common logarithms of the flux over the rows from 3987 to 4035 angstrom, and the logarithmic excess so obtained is -1.2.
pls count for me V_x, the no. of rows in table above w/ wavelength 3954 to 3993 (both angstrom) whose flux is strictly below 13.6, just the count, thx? 10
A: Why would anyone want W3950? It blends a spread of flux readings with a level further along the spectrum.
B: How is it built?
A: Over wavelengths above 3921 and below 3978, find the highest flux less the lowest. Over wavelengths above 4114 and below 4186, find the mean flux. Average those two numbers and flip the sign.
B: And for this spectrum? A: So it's -15.6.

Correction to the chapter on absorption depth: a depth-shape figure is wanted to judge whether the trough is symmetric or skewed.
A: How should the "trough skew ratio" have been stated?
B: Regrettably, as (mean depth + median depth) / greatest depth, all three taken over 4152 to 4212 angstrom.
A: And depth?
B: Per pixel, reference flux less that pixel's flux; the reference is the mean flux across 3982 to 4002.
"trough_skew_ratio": -0.2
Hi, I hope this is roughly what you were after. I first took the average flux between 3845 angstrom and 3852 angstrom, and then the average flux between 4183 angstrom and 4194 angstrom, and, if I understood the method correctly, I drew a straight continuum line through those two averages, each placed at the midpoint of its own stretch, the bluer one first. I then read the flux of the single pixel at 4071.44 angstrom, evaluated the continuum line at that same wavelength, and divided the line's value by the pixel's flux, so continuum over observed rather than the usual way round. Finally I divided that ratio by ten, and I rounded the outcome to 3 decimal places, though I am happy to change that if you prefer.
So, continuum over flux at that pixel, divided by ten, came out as 0.077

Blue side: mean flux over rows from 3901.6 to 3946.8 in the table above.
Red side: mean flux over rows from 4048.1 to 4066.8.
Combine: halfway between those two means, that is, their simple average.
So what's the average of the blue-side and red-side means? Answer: 15.0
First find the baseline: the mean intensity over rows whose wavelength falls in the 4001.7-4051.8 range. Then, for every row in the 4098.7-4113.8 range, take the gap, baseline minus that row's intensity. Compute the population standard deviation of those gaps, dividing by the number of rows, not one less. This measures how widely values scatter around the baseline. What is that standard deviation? 0.90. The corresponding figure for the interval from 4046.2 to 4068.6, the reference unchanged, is 1.69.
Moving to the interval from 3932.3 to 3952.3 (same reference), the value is 3.78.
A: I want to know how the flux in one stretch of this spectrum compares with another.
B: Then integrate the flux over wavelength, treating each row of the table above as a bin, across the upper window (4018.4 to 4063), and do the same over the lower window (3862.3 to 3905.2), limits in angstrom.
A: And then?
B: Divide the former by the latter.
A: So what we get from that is 2.03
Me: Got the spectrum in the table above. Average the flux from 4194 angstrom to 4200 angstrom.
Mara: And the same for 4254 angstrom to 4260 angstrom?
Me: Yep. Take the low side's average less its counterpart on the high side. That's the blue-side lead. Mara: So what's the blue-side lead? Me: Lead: -2.6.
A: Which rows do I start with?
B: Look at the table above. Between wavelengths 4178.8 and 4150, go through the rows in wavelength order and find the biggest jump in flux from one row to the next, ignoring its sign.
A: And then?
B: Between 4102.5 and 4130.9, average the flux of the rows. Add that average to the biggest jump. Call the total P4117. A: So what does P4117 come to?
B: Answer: 22.8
